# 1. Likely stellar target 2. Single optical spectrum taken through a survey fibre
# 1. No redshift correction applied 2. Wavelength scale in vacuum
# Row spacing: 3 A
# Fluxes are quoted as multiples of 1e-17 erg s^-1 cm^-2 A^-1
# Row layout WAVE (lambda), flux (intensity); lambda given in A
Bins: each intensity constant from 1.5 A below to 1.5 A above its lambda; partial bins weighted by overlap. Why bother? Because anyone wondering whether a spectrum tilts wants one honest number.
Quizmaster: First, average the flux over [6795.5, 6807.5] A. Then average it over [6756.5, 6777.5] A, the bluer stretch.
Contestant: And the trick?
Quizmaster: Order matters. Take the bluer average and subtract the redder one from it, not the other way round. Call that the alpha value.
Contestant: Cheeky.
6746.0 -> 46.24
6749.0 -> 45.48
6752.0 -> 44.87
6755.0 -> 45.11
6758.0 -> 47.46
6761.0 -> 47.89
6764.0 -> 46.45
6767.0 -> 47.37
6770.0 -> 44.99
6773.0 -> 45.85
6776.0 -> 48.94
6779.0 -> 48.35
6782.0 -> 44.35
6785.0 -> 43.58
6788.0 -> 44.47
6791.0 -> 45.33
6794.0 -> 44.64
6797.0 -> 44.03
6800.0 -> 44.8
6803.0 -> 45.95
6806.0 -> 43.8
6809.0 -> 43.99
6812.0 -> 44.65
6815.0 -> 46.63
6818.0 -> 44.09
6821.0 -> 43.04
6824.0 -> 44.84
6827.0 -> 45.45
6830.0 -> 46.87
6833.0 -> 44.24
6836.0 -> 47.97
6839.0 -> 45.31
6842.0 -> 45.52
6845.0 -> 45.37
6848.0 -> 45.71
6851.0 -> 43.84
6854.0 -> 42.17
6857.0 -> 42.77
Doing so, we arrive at 2.3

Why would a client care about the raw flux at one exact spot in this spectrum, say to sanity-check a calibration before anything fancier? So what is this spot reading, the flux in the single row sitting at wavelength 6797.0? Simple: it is 44.03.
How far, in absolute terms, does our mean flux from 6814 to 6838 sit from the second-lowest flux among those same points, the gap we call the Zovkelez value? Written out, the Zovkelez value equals 1.3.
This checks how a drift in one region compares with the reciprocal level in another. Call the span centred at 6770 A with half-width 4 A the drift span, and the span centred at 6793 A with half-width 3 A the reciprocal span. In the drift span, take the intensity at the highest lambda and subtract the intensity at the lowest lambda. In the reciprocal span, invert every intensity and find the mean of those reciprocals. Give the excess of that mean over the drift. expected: 1.5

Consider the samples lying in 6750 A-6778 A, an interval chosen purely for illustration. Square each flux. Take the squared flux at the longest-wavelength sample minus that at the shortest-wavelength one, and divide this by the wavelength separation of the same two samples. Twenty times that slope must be 318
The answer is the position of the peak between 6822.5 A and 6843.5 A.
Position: 6836.0 A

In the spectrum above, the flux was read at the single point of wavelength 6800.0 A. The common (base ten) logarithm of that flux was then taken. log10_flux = 1.65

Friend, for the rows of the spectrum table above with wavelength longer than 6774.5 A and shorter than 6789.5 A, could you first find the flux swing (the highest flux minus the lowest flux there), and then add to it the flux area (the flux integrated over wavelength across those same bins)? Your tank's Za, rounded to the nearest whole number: 694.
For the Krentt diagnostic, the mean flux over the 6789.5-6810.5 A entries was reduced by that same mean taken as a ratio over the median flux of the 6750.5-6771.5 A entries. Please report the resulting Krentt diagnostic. 43.7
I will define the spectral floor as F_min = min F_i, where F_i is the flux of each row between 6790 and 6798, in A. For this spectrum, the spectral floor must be 44.03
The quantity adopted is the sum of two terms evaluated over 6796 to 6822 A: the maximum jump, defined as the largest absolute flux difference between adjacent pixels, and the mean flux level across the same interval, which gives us 47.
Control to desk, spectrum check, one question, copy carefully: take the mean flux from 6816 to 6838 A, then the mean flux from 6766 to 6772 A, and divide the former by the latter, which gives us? 0.98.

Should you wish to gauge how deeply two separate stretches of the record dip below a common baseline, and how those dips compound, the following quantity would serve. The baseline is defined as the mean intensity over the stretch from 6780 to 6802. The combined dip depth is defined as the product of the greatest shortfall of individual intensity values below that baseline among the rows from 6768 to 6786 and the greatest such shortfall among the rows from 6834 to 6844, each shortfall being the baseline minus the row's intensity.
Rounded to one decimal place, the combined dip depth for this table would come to -0.7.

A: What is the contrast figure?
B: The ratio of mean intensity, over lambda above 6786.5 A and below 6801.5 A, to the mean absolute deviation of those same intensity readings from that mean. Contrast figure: 136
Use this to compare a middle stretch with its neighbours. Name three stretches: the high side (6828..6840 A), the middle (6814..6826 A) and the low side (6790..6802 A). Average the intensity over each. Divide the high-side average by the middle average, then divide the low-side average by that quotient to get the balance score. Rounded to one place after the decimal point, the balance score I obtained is 43.3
